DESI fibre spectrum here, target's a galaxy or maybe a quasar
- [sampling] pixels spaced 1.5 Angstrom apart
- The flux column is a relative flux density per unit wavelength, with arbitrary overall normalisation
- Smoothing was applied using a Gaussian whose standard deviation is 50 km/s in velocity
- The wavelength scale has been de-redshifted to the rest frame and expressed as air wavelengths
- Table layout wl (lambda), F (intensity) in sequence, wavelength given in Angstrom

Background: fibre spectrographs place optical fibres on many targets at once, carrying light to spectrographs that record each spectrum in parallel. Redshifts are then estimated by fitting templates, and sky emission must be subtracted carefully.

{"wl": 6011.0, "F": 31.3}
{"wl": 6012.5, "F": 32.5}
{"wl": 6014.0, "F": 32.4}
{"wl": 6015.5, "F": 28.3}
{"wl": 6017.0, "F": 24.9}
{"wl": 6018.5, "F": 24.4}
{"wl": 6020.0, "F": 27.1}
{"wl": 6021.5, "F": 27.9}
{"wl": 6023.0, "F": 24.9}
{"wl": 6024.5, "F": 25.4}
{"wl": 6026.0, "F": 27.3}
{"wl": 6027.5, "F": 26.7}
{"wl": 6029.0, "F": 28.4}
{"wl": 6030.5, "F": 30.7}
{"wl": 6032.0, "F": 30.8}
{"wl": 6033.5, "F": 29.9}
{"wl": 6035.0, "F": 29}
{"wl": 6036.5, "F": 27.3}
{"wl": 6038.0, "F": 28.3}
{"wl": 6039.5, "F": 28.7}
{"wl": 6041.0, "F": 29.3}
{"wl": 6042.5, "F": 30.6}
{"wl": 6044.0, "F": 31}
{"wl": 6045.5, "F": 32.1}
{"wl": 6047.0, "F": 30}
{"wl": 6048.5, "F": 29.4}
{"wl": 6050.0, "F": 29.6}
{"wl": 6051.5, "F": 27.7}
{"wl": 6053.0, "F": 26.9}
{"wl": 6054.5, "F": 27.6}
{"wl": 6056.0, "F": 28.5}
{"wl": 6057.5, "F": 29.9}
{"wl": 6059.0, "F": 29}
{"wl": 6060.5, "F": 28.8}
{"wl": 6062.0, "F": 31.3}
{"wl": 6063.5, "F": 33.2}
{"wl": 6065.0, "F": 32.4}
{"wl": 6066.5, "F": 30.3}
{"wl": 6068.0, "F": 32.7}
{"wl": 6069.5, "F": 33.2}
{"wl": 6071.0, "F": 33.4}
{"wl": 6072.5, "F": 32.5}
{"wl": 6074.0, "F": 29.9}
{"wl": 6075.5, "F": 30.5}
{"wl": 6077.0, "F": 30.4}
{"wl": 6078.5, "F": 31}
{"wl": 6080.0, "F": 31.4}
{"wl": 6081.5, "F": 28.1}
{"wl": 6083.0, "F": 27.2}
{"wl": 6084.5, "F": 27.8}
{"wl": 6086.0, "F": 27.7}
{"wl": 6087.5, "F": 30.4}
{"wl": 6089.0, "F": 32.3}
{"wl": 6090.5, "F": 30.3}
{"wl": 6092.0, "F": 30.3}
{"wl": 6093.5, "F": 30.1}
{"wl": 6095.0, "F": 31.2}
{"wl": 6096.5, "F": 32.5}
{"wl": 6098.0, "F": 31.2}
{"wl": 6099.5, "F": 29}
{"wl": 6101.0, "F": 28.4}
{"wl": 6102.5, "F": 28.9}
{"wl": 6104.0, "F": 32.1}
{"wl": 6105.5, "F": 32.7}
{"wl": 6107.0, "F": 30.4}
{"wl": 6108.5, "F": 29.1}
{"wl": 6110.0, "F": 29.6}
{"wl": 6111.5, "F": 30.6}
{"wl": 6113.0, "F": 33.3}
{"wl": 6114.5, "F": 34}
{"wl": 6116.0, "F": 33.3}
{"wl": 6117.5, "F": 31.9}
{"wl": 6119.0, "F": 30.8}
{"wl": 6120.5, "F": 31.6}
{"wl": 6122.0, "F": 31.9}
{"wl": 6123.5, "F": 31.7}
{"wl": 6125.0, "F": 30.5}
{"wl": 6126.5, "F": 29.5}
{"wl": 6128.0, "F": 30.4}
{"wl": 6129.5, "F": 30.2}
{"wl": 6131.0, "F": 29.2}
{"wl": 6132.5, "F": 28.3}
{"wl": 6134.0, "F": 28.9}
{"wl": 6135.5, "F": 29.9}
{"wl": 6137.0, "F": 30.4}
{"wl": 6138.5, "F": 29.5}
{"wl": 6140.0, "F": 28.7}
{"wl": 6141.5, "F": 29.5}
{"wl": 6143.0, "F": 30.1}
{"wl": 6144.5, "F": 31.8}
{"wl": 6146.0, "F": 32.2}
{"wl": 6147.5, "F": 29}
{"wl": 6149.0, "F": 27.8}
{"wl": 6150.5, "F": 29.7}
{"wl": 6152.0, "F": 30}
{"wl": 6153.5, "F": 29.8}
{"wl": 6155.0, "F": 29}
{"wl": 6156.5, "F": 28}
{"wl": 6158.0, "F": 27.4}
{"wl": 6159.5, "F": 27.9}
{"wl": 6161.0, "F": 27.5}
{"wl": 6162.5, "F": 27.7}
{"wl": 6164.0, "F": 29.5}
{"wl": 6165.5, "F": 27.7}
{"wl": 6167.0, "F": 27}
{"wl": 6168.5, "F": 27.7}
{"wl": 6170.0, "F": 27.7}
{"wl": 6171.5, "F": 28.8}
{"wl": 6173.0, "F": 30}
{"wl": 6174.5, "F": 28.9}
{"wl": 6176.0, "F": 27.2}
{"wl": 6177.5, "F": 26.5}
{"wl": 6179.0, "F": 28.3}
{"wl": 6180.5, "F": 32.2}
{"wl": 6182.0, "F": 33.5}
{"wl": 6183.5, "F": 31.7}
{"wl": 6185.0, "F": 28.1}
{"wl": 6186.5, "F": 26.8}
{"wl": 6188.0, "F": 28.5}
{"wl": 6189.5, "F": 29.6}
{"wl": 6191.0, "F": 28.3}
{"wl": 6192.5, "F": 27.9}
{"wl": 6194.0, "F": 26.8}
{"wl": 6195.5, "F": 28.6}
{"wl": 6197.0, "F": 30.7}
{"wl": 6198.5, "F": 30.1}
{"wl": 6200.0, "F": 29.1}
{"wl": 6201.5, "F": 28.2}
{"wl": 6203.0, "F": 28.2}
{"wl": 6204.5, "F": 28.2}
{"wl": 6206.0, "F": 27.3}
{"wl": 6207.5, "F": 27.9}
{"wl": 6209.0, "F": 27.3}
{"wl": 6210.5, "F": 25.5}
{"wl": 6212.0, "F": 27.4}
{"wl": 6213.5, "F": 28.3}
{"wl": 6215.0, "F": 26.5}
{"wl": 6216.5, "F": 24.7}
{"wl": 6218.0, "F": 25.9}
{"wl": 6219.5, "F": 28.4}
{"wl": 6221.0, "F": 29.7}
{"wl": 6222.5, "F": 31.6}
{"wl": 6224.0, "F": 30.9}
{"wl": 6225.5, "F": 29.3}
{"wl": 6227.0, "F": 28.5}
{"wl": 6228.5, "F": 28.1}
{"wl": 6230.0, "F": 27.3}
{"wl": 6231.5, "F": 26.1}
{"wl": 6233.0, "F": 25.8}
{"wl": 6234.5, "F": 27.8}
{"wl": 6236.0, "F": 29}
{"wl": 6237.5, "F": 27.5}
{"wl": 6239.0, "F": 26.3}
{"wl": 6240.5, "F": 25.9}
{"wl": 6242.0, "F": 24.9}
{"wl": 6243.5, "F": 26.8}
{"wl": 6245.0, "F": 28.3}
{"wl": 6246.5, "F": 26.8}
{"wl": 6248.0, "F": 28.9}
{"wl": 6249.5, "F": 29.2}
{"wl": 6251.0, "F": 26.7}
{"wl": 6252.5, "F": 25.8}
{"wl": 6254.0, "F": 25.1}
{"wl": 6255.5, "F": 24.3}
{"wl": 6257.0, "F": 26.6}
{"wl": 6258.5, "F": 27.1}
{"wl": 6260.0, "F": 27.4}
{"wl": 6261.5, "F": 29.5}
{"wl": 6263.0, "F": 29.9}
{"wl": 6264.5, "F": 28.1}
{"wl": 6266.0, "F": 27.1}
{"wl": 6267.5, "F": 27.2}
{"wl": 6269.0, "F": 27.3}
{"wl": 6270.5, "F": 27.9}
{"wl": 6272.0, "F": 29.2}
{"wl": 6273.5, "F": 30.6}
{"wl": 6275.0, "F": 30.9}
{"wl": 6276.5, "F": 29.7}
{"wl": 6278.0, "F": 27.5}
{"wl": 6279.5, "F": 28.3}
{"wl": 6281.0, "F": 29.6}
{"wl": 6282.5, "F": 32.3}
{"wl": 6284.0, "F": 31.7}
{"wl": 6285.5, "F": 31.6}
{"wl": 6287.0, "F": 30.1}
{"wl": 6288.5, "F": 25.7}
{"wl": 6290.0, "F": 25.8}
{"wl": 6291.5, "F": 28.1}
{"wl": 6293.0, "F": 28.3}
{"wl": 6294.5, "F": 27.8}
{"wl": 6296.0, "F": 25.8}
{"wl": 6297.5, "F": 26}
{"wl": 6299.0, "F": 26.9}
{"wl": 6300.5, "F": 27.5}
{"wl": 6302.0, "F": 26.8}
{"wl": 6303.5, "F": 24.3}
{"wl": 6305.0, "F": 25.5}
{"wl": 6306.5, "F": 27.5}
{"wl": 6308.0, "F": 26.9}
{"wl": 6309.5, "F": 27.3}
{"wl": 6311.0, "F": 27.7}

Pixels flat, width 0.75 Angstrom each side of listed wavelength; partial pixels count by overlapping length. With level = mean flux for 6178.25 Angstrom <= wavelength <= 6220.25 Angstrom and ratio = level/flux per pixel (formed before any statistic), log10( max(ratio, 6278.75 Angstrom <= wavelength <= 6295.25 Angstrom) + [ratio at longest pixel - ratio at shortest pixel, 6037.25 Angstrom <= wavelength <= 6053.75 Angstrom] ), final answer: 0.063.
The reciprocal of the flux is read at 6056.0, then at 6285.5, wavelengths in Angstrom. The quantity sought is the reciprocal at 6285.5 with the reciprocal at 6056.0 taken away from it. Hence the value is -0.0034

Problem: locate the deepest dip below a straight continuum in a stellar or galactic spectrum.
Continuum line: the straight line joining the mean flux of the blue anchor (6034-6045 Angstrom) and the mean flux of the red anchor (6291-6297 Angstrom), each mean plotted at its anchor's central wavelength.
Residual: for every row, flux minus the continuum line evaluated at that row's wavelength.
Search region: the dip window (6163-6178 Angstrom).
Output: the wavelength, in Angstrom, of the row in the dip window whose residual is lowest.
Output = 6177.5 Angstrom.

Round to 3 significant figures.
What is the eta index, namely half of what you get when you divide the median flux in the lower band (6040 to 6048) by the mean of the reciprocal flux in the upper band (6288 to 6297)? 411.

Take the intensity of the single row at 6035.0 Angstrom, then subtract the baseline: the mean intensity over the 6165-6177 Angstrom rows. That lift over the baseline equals 1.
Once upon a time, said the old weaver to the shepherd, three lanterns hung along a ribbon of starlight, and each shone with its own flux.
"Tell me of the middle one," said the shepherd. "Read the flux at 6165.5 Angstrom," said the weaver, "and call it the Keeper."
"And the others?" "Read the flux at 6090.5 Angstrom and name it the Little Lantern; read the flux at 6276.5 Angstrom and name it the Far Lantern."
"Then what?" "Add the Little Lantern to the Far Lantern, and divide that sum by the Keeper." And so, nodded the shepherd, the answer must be 2.17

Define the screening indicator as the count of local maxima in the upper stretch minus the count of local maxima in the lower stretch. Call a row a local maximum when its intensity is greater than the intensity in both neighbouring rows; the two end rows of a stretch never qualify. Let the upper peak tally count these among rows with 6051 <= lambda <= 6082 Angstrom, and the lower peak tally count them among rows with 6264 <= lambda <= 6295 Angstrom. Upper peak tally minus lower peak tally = 2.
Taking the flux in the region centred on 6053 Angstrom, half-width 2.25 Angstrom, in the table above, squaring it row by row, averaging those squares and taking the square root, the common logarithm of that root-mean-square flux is 1.44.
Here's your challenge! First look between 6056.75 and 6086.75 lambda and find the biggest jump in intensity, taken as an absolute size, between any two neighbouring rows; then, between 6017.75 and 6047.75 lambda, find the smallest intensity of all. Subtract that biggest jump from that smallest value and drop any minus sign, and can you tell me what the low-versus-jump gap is 21.1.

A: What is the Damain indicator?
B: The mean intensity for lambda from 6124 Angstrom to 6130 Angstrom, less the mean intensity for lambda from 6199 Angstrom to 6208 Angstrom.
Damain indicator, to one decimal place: 2.0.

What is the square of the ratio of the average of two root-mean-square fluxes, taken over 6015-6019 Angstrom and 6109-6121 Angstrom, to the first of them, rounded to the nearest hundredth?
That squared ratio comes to 1.24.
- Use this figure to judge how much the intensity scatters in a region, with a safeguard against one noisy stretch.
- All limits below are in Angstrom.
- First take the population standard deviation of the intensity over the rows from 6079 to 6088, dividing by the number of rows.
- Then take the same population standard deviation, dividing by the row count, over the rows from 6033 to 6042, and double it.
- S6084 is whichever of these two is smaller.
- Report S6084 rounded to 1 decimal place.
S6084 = 1.6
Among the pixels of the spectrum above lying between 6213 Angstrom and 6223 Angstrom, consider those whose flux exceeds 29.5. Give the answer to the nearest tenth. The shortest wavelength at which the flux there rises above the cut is 6221.0 Angstrom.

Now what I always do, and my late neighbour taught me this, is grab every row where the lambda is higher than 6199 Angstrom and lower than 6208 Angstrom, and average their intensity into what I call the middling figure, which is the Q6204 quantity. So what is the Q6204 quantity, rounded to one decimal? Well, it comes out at 28.2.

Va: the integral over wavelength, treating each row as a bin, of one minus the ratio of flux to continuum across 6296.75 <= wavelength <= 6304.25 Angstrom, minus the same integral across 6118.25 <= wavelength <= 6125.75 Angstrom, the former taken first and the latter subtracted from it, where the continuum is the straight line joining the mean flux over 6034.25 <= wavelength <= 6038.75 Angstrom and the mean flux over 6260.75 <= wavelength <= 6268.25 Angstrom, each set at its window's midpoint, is 1.4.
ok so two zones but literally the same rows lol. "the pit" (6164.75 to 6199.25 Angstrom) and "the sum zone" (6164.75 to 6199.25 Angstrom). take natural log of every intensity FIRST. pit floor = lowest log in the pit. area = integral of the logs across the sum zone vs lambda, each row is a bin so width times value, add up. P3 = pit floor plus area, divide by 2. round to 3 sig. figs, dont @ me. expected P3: 59.6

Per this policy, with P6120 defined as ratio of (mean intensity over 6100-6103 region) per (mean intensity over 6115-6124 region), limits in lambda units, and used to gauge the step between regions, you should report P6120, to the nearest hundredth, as 0.90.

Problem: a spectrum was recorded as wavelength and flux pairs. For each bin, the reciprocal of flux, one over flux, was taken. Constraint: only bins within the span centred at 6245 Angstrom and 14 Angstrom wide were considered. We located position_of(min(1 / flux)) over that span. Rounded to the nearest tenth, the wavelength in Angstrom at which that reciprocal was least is 6249.5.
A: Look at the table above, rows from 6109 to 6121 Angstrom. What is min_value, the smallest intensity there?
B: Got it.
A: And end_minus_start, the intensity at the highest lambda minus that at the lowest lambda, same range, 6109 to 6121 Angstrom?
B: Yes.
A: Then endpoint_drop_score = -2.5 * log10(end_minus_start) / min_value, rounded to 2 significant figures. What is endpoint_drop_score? -0.025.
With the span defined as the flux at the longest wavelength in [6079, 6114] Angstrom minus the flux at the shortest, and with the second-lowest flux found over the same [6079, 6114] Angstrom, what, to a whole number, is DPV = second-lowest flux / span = 15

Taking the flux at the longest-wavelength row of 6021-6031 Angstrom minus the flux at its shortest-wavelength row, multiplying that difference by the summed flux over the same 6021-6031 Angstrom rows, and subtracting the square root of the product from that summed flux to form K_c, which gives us 168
